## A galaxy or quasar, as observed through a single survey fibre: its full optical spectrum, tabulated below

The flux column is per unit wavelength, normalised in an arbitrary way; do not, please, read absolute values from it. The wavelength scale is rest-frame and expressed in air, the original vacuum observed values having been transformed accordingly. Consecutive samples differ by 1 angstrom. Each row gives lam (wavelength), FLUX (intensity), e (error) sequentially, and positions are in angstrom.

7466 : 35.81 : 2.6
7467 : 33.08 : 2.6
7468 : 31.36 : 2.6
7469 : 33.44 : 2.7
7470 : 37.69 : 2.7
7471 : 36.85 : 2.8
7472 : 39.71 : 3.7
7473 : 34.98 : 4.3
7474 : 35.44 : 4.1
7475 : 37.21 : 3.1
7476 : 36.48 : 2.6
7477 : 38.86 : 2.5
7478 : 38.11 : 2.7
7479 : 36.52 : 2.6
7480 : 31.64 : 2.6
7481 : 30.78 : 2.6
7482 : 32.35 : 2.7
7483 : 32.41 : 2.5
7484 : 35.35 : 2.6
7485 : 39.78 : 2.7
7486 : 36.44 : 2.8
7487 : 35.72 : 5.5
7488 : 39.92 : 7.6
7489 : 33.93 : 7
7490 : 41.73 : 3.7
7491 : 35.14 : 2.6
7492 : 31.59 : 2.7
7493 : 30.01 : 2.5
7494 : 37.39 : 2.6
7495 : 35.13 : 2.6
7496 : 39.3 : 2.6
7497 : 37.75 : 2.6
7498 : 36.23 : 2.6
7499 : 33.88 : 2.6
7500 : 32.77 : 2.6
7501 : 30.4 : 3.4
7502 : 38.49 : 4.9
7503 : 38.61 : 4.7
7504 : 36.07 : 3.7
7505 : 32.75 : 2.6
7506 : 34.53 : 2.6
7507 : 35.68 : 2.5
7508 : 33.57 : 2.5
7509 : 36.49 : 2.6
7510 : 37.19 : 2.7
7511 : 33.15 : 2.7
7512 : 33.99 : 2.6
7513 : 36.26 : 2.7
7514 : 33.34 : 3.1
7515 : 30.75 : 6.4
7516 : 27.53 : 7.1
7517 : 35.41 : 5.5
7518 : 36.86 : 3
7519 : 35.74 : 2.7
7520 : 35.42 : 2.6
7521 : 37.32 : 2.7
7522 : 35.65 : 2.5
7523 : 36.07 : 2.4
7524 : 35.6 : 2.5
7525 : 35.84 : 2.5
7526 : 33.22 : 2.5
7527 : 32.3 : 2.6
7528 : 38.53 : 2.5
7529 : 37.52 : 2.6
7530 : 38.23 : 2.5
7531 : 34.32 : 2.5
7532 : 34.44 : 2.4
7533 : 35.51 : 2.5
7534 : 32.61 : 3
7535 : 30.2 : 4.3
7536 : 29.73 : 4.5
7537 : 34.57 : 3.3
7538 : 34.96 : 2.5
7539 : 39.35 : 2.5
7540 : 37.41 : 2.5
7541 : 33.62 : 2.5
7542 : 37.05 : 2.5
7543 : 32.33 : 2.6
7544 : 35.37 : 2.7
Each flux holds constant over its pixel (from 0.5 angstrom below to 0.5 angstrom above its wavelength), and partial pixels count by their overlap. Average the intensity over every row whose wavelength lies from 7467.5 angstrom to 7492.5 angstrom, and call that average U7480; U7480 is 35.7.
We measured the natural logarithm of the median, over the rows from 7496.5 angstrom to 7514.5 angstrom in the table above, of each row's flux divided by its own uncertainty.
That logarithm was 2.57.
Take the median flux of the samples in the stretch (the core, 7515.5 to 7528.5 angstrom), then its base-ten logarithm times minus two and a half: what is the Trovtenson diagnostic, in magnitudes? -3.88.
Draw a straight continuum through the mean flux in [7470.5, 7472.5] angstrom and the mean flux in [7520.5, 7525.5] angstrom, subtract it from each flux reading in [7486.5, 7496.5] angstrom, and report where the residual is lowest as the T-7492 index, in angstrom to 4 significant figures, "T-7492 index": 7493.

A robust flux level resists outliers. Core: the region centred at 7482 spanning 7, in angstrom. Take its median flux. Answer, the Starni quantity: 32.4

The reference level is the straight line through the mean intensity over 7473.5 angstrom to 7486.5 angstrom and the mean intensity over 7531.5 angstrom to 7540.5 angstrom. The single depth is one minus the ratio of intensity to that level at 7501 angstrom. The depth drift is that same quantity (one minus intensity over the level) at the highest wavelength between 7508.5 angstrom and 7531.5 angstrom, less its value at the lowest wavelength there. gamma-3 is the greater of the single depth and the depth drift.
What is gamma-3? 0.13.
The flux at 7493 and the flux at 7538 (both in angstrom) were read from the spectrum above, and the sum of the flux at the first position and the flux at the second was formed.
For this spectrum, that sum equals 65.0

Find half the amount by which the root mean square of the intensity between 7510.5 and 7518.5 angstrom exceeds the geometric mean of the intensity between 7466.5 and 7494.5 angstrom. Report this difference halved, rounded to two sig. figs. -0.92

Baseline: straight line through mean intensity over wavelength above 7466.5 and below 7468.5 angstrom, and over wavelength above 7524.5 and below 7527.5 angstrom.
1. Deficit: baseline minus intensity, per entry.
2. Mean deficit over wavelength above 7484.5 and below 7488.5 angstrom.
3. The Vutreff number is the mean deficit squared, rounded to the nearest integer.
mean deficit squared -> 27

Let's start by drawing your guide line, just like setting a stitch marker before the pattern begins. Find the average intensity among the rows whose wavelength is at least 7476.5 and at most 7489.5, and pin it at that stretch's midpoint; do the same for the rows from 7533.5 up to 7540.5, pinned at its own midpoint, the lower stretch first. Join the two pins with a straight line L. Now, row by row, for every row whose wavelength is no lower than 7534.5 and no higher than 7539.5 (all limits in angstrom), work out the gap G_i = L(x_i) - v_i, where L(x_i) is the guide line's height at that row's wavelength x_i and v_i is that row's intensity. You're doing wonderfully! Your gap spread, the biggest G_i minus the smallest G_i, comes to 10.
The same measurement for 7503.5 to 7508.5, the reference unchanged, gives 3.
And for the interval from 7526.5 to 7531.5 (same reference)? 6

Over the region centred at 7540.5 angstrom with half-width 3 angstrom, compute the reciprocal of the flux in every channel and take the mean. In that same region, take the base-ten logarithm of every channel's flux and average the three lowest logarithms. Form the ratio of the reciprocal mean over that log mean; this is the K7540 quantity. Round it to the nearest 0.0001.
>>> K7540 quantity 0.0184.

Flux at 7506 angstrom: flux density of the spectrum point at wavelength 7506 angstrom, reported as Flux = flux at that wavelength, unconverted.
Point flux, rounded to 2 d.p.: 34.53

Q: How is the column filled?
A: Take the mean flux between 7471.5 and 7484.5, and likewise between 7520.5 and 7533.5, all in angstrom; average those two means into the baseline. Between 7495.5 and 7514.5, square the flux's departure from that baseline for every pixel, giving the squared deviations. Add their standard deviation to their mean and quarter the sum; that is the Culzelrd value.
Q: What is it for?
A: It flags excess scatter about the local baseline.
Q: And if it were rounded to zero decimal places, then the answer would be 3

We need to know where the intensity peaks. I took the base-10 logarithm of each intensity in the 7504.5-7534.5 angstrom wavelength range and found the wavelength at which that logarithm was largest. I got 7528 angstrom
